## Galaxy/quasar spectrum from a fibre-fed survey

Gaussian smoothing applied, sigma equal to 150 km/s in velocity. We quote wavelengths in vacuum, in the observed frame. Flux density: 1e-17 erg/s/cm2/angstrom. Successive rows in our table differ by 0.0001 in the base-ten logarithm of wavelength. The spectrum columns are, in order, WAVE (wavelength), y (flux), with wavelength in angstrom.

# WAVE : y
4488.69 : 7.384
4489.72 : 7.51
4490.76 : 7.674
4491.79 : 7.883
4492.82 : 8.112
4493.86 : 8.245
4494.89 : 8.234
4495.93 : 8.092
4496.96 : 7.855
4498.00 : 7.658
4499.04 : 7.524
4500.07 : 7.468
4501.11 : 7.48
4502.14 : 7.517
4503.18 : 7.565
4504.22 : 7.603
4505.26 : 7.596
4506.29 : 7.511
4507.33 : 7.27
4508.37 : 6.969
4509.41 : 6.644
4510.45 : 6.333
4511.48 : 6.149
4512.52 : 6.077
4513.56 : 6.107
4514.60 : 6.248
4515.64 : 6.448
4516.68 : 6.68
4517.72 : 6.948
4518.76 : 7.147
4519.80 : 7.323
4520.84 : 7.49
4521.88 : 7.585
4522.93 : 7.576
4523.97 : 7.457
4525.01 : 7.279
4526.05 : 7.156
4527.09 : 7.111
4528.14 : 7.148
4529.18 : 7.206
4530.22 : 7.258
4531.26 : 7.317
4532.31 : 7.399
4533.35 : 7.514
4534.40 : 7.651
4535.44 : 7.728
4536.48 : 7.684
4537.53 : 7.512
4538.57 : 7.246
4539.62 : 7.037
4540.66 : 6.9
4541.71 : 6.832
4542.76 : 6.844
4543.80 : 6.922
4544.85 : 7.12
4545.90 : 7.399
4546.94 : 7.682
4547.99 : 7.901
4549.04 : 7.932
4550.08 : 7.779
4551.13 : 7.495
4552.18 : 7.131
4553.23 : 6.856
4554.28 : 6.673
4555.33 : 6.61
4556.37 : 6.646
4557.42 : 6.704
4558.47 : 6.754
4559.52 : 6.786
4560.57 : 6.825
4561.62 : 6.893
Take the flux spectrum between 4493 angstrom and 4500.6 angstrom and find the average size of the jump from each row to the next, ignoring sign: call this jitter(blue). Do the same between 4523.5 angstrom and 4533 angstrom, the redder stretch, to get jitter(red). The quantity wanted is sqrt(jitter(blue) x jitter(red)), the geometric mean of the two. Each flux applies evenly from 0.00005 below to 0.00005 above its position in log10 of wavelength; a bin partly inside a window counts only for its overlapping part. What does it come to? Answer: 0.101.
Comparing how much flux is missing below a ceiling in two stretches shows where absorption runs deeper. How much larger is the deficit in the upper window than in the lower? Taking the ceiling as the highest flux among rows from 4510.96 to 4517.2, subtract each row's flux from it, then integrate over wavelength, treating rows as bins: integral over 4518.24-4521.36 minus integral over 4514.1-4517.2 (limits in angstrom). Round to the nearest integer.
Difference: -3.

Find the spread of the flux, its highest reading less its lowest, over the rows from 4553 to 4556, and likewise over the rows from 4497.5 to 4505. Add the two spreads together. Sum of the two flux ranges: 0.44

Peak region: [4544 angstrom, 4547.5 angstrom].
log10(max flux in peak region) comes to 0.885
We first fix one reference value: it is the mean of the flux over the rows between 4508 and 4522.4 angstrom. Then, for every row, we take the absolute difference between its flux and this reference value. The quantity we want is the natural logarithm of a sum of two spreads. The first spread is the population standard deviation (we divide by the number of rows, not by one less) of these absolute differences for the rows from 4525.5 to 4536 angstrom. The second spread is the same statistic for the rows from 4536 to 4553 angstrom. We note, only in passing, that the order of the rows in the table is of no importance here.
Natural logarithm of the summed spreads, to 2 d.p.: -0.55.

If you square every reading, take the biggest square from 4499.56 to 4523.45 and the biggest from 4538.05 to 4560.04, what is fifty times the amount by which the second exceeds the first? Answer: 256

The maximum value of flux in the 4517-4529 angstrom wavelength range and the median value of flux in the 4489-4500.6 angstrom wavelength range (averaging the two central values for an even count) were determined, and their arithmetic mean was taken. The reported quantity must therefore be 7.72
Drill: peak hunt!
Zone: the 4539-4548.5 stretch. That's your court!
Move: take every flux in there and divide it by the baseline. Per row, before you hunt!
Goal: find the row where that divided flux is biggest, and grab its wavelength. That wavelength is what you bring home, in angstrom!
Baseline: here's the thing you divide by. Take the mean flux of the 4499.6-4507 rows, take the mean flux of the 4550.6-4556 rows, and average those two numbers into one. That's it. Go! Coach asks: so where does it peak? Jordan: 4547.99 angstrom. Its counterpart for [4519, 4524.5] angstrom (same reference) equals 4521.88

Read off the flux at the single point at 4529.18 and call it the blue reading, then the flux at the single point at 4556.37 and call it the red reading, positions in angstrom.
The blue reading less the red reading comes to 0.6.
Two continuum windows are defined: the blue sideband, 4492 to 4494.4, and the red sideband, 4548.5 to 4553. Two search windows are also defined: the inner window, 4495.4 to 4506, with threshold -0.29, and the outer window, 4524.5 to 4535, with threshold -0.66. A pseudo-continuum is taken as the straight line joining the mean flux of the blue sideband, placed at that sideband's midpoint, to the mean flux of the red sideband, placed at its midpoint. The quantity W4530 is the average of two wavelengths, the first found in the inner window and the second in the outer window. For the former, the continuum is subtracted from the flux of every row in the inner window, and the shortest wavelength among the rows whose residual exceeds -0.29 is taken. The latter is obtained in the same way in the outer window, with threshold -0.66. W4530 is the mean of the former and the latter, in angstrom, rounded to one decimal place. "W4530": 4510.5 angstrom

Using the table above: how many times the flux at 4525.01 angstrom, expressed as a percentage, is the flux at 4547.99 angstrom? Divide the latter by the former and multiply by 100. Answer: 109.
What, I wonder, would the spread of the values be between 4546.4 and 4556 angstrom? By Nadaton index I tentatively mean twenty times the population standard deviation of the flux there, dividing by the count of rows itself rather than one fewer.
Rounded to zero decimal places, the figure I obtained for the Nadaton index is 10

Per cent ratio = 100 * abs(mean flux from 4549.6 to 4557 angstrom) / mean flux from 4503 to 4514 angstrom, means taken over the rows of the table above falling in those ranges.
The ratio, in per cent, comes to 102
